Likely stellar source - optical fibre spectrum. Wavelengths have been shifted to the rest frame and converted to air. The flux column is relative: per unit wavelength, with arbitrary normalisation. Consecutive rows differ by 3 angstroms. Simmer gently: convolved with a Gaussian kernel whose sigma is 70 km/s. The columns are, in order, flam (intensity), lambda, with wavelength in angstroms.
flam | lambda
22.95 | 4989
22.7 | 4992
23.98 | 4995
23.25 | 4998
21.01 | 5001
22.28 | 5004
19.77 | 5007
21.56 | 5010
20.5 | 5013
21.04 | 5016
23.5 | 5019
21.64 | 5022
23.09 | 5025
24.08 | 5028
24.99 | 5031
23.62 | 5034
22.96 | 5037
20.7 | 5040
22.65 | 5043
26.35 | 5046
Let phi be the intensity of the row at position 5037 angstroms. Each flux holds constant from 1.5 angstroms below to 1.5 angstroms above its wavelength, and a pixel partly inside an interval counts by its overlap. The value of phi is 22.96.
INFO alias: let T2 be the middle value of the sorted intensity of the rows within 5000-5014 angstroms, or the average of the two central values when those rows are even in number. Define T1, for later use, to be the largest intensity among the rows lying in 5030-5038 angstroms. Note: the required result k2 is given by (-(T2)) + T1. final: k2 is 4.0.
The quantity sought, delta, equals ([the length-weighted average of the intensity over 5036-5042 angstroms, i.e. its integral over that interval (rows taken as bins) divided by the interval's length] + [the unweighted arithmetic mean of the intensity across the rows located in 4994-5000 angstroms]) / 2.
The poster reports 22.7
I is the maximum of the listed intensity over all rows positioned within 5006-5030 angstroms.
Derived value 24.08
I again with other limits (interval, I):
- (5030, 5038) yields 24.99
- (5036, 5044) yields 22.96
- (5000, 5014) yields 22.28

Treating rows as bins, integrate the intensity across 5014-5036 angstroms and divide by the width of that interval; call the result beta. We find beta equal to 23.1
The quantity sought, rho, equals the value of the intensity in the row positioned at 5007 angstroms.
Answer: 19.77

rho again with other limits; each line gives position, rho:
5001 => 21.01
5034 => 23.62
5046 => 26.35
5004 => 22.28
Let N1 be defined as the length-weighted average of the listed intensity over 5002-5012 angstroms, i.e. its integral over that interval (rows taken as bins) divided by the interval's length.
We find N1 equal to 21.2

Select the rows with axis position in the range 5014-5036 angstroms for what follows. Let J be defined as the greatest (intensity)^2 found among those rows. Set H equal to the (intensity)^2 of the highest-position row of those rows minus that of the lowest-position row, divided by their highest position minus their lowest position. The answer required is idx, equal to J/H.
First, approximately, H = 6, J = 625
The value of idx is 98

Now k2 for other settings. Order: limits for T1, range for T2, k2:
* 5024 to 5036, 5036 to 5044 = 2.3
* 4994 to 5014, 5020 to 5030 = 0.9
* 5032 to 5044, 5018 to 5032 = 0.1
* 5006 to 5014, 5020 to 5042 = -1.5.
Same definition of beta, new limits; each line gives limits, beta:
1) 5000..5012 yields 21.1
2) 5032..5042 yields 22.6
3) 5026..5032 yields 24.4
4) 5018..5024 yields 22.5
